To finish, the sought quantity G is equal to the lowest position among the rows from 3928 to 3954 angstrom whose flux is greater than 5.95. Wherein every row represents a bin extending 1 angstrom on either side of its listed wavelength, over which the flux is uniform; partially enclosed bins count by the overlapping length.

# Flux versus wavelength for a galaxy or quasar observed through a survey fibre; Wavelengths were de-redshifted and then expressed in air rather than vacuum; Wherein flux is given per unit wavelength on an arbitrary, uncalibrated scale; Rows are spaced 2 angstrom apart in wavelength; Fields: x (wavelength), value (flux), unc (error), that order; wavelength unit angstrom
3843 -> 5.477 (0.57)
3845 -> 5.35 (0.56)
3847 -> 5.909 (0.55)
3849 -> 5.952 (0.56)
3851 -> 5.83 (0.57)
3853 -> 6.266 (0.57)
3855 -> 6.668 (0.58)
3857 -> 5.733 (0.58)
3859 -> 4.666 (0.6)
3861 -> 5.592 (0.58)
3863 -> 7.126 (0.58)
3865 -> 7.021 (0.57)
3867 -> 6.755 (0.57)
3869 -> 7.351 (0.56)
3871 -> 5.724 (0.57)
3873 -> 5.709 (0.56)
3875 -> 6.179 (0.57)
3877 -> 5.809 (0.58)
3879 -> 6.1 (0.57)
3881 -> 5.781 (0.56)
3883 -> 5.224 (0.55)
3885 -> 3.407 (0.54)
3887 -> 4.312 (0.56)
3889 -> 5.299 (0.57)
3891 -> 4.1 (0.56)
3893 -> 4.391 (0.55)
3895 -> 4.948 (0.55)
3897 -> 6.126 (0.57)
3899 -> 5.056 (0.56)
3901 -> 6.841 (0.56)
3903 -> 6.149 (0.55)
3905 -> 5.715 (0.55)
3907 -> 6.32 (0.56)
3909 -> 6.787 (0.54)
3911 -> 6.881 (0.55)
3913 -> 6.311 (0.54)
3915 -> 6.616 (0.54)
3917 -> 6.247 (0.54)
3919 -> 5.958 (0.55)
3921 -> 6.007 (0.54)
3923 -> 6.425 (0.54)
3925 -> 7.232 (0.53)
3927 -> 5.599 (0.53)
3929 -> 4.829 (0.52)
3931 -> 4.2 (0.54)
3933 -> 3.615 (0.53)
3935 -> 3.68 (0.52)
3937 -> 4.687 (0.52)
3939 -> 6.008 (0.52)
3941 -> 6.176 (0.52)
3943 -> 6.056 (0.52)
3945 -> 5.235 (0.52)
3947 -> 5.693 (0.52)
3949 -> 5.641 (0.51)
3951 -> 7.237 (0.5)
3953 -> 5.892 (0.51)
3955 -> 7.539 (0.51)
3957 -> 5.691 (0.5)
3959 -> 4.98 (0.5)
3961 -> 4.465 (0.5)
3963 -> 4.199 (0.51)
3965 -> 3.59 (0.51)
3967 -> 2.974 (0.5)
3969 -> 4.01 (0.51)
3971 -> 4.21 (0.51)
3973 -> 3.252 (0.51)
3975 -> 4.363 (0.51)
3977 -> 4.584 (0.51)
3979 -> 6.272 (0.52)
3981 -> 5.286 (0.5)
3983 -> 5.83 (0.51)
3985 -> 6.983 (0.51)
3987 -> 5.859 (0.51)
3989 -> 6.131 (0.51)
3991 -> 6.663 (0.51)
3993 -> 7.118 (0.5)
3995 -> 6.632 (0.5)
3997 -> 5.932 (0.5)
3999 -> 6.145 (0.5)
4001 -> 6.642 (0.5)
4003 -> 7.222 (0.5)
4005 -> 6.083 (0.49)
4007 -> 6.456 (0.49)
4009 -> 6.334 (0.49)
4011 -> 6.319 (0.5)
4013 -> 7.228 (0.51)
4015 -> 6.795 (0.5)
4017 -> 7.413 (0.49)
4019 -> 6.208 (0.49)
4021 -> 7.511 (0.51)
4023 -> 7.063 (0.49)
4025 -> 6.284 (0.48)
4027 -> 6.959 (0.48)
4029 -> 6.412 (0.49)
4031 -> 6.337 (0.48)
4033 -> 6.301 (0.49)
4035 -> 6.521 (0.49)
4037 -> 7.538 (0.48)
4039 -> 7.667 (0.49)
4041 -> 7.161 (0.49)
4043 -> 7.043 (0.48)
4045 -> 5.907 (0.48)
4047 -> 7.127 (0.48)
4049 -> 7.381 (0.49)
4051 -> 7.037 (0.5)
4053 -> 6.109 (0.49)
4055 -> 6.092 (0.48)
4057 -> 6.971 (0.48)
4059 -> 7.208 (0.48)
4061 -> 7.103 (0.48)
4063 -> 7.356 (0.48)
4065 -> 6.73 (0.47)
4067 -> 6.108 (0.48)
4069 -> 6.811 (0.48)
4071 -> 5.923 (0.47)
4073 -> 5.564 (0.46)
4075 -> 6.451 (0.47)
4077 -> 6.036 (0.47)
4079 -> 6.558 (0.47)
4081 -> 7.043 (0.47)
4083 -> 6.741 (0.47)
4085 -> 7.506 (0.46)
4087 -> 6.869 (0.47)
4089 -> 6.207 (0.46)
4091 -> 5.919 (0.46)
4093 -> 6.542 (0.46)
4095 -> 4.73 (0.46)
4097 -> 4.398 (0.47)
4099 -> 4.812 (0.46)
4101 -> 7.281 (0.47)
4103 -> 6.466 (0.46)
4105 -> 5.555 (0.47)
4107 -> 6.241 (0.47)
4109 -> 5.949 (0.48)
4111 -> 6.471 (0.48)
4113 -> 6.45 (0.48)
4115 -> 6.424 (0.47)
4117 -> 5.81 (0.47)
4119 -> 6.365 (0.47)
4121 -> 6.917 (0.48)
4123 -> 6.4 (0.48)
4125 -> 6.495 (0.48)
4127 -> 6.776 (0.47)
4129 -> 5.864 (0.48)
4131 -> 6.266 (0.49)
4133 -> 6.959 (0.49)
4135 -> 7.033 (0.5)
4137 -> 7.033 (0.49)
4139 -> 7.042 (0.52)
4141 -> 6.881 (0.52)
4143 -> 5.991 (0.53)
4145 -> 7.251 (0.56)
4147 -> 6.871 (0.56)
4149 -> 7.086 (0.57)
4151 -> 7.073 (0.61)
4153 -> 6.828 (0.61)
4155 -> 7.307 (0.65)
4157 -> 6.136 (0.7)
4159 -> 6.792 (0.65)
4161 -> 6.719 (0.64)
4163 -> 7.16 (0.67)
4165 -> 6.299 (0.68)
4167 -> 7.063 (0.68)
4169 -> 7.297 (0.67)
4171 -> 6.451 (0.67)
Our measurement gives 3939 angstrom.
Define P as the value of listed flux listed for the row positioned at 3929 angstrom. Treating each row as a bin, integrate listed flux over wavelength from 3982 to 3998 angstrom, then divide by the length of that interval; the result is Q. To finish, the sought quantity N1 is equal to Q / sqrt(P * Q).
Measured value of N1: 1.15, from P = 4.829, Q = 6.39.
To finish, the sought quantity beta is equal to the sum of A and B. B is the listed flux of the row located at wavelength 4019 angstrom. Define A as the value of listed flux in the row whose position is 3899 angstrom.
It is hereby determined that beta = 11.3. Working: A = 5.056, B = 6.208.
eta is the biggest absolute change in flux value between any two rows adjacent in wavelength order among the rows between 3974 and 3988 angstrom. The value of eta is 1.7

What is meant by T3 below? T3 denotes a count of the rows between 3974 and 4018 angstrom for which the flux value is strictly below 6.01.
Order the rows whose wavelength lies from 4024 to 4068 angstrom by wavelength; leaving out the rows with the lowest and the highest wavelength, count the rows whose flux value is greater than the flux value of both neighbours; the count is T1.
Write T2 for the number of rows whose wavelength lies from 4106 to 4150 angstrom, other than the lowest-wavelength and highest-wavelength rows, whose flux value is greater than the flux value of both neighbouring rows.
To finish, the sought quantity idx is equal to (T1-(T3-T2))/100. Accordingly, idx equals 0.040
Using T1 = 5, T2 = 5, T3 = 6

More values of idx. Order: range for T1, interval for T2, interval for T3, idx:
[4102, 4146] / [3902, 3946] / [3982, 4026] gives 0.060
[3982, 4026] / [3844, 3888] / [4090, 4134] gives 0.050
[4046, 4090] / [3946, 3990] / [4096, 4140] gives 0.060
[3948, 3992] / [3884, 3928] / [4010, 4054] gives 0.100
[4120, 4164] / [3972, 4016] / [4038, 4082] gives 0.090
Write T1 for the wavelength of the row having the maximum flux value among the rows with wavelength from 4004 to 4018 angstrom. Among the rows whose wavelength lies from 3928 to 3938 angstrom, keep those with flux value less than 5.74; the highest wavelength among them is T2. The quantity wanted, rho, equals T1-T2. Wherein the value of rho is 80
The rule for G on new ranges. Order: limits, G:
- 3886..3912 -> 3897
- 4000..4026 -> 4001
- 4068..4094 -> 4069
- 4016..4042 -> 4017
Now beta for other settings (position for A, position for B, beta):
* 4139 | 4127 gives 13.8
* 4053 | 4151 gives 13.2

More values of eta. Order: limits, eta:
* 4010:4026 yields 1.3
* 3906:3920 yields 0.6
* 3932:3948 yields 1.3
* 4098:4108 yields 2.5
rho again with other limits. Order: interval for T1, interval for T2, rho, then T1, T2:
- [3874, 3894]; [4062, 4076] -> -198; 3875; 4073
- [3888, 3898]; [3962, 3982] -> -84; 3897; 3981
